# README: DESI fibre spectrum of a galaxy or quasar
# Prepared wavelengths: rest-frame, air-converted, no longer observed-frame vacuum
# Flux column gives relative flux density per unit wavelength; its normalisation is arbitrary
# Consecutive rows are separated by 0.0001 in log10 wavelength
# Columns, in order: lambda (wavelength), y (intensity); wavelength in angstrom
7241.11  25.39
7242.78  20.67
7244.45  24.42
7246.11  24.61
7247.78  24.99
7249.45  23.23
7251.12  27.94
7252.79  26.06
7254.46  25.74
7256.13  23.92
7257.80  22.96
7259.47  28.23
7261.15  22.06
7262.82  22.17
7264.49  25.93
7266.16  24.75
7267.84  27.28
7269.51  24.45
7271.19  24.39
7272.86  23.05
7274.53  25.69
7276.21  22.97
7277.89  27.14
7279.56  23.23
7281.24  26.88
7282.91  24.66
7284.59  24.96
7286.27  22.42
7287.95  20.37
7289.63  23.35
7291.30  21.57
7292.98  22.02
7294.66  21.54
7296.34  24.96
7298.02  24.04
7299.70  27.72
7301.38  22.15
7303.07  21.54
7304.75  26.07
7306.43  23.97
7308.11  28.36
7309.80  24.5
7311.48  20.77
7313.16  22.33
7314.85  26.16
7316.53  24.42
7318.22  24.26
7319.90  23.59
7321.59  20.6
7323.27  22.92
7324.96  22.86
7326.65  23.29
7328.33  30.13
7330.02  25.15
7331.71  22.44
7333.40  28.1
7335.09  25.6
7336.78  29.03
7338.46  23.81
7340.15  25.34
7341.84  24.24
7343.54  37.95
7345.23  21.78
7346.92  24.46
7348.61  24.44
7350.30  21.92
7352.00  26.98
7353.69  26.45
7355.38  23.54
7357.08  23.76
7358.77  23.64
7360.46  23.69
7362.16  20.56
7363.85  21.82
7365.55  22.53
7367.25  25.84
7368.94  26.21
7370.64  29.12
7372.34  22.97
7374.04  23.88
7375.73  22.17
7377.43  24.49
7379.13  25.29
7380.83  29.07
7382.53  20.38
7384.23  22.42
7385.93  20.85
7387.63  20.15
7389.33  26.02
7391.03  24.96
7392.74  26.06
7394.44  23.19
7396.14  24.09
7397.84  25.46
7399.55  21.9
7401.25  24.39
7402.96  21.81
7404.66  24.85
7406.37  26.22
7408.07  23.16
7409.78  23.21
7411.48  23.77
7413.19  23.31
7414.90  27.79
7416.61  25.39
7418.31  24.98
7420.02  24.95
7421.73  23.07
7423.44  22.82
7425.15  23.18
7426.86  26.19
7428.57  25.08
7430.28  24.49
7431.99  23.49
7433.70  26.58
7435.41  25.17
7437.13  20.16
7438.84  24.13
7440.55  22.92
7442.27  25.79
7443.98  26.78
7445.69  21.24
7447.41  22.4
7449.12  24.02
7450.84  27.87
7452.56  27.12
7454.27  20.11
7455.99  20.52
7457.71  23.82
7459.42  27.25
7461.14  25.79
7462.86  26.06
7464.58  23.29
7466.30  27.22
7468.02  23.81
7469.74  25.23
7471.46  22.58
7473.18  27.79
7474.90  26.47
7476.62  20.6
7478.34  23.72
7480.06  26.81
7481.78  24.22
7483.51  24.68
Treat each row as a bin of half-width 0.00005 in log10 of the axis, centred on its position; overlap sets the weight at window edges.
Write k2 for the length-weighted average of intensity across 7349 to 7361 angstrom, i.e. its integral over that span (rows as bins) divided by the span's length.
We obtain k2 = 24.31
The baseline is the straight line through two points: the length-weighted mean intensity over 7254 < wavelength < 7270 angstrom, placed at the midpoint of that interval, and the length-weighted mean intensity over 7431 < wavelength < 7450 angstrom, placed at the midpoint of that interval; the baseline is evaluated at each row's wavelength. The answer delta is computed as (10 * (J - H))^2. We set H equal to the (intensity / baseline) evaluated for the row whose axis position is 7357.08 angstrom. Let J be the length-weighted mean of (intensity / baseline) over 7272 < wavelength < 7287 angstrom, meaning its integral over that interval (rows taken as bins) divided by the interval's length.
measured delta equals 0.0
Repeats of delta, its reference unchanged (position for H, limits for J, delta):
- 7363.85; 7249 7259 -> 1.4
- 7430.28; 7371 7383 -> 0.0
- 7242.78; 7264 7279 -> 3.3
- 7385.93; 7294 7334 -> 1.6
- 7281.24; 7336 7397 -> 0.6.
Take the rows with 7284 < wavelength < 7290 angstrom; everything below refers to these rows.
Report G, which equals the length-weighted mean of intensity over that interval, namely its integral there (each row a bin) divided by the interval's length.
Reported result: 22.6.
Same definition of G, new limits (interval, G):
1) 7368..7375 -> 25.5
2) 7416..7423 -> 24.5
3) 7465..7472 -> 24.7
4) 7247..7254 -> 25.6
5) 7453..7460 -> 23.0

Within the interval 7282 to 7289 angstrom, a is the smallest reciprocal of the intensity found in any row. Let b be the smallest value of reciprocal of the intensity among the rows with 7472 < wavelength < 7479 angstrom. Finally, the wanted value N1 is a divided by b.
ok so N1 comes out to 1.113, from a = 0.0401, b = 0.0360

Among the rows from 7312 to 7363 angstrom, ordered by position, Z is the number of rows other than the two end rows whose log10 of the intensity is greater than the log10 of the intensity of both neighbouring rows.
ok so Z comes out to 11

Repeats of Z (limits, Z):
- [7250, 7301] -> 10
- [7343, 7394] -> 9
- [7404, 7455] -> 8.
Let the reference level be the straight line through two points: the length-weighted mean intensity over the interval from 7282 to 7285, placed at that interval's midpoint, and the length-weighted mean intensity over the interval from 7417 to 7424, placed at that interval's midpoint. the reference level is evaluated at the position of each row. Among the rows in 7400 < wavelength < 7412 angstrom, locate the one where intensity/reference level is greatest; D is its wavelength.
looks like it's 7406.37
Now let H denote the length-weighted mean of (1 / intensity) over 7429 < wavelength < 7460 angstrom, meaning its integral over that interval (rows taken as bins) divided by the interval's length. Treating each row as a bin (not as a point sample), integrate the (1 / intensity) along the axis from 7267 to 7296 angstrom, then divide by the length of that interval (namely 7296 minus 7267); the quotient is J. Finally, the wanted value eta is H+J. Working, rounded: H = 0.0420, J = 0.0421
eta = 0.0841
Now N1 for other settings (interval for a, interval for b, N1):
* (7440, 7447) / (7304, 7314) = 1.059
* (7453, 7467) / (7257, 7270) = 1.036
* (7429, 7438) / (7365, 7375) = 1.096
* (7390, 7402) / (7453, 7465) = 1.046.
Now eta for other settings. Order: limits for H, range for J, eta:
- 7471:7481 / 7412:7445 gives 0.0819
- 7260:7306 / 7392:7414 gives 0.0839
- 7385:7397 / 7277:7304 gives 0.0853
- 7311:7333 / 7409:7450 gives 0.0838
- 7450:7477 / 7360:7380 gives 0.0827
